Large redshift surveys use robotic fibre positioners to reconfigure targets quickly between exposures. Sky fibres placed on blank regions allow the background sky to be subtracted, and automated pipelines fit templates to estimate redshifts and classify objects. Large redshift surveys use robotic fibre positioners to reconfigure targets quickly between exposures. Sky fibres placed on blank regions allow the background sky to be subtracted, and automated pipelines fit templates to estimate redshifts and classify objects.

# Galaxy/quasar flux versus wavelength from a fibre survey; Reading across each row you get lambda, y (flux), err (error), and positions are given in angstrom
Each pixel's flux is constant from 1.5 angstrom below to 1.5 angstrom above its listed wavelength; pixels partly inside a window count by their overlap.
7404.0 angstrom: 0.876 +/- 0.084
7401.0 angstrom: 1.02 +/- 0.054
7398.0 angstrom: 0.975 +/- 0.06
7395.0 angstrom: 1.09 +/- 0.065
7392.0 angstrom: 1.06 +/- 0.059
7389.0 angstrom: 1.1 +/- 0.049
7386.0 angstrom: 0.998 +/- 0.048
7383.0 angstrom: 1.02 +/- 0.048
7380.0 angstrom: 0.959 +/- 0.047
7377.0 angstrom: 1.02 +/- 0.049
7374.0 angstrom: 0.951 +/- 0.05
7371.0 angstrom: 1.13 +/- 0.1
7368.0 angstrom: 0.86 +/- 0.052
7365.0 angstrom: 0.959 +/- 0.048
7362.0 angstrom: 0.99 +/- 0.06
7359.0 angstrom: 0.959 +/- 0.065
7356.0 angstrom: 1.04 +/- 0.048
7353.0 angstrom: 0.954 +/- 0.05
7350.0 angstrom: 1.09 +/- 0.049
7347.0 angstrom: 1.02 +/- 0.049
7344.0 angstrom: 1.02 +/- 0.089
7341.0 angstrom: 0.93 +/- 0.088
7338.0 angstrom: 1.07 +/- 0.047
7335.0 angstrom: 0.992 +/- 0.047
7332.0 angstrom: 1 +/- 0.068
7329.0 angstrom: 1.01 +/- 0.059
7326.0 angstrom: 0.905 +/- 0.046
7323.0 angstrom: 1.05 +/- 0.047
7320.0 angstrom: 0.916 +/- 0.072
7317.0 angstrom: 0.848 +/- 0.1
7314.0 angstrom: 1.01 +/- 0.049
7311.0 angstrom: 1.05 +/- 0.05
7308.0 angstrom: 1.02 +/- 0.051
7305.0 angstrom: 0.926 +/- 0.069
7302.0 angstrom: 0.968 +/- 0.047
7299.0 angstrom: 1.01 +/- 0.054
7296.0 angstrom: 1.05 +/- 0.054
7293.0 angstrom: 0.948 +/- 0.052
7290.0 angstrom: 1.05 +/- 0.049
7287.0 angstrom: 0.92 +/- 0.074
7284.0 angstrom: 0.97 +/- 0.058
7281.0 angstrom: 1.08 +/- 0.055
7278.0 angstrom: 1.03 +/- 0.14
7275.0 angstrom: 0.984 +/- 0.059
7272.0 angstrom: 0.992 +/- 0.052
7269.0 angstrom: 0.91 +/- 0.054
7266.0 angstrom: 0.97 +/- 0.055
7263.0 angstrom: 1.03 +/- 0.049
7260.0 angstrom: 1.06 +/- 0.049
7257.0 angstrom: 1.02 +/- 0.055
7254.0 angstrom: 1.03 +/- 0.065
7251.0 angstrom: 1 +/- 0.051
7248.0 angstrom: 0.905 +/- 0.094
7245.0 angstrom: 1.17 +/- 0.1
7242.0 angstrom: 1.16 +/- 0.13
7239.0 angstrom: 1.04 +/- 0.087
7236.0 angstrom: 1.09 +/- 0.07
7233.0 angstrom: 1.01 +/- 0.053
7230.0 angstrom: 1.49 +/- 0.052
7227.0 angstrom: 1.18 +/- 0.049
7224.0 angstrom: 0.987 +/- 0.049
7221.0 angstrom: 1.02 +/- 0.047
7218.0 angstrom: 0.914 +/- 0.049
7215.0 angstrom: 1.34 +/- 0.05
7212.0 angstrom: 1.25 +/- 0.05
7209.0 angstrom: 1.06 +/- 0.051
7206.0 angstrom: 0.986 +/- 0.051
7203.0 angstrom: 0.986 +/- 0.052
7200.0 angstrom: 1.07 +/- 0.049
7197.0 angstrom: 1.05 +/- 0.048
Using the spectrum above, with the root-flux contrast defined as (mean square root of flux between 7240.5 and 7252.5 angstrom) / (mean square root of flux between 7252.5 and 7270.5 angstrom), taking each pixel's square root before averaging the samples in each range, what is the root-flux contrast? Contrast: 1.03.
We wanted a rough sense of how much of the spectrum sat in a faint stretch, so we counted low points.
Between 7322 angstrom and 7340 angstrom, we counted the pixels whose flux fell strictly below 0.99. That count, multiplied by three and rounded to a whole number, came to 3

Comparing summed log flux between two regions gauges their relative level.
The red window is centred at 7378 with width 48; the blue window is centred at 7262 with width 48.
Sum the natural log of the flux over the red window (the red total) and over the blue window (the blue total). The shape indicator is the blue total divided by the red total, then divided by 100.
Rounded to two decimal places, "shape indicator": 0.03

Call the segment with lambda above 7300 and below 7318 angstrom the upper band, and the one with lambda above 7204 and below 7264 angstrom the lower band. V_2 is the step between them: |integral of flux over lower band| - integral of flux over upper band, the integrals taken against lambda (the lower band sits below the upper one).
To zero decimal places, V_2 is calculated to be 48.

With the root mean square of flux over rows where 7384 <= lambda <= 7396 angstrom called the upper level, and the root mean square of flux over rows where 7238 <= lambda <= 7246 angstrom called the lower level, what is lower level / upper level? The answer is 1.06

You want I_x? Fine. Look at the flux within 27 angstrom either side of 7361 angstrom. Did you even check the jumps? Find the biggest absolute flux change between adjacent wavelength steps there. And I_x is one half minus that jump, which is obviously 0.23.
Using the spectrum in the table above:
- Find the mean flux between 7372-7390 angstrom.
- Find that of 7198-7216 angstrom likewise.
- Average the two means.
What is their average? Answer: 1.06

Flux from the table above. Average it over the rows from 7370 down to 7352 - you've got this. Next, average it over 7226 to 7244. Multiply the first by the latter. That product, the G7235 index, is 1.12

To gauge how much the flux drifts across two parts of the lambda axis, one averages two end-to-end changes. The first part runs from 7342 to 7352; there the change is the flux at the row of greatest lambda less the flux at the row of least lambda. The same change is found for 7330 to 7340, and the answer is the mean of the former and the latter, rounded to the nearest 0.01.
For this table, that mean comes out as 0.07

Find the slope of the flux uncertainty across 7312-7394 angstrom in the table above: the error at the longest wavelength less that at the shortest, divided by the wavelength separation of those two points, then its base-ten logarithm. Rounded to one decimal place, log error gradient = -3.9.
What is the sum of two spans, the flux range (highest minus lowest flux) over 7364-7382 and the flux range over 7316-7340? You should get 0.49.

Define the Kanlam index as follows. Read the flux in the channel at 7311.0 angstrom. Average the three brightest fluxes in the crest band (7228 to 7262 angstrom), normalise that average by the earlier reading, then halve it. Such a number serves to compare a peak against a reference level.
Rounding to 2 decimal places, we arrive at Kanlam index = 0.61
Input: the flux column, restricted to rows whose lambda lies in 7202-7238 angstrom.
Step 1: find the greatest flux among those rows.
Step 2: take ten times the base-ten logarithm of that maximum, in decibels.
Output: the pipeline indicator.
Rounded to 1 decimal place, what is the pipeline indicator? 1.7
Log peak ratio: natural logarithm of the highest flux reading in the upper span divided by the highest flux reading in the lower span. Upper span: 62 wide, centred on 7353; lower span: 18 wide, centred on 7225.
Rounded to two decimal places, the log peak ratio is -0.28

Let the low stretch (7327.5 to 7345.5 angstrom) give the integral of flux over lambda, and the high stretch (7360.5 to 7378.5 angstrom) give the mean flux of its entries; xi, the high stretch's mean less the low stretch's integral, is -17.1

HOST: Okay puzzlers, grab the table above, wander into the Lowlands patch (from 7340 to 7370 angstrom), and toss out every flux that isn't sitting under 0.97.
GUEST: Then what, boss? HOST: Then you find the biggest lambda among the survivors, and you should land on 7368.0 angstrom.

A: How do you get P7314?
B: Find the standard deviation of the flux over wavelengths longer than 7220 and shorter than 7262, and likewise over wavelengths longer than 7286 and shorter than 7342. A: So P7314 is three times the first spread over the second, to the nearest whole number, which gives 7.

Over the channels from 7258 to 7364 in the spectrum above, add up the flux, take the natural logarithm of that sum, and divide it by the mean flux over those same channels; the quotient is 3.57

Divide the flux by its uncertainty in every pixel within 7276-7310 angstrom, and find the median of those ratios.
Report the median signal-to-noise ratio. 18.7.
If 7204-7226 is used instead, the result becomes 20.8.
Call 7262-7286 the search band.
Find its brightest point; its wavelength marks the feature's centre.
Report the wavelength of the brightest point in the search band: 7281.0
